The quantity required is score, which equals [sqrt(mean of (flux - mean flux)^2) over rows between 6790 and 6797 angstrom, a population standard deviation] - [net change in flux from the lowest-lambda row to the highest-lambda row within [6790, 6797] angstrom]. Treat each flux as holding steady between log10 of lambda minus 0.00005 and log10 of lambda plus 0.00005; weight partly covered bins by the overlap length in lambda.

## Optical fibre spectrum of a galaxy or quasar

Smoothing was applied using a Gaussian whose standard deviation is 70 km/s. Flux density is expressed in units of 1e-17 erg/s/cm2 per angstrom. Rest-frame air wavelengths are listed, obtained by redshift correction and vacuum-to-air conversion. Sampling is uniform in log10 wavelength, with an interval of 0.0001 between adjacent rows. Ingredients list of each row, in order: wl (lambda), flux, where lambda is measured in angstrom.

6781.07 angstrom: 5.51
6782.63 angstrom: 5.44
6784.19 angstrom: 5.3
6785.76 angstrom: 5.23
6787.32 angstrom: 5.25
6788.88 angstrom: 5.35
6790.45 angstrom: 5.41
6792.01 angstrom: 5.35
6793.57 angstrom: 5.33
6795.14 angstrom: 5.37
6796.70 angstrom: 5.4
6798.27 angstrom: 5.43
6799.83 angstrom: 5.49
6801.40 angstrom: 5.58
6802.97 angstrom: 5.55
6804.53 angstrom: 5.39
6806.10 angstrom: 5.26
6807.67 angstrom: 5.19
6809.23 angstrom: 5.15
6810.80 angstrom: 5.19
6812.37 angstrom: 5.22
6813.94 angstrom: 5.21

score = 0.04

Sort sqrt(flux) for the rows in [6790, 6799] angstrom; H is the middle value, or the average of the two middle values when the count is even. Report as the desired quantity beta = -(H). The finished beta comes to -2.32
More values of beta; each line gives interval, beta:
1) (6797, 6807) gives -2.34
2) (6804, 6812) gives -2.28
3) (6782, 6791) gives -2.31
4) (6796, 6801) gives -2.33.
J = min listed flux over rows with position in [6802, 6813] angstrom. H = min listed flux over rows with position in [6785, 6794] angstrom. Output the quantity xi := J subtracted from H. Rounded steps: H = 5.23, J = 5.15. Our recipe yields 0.08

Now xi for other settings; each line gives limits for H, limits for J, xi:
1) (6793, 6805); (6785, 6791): 0.10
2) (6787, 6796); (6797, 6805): -0.14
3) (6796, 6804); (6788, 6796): 0.07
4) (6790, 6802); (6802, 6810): 0.18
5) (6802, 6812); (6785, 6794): -0.08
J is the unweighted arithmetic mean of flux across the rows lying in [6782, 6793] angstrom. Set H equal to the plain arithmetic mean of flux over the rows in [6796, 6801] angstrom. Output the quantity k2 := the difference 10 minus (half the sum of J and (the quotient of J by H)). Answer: 6.84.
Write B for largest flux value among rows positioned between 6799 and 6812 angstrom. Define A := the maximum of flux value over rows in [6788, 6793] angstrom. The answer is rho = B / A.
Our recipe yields 1.031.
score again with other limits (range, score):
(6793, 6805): 0.02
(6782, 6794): 0.18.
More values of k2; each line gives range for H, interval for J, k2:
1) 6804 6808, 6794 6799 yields 6.79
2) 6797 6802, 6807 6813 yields 6.93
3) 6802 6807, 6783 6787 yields 6.88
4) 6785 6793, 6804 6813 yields 6.89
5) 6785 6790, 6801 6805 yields 6.72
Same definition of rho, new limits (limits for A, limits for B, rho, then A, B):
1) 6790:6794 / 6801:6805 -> 1.031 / 5.41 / 5.58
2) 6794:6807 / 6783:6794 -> 0.970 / 5.58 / 5.41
